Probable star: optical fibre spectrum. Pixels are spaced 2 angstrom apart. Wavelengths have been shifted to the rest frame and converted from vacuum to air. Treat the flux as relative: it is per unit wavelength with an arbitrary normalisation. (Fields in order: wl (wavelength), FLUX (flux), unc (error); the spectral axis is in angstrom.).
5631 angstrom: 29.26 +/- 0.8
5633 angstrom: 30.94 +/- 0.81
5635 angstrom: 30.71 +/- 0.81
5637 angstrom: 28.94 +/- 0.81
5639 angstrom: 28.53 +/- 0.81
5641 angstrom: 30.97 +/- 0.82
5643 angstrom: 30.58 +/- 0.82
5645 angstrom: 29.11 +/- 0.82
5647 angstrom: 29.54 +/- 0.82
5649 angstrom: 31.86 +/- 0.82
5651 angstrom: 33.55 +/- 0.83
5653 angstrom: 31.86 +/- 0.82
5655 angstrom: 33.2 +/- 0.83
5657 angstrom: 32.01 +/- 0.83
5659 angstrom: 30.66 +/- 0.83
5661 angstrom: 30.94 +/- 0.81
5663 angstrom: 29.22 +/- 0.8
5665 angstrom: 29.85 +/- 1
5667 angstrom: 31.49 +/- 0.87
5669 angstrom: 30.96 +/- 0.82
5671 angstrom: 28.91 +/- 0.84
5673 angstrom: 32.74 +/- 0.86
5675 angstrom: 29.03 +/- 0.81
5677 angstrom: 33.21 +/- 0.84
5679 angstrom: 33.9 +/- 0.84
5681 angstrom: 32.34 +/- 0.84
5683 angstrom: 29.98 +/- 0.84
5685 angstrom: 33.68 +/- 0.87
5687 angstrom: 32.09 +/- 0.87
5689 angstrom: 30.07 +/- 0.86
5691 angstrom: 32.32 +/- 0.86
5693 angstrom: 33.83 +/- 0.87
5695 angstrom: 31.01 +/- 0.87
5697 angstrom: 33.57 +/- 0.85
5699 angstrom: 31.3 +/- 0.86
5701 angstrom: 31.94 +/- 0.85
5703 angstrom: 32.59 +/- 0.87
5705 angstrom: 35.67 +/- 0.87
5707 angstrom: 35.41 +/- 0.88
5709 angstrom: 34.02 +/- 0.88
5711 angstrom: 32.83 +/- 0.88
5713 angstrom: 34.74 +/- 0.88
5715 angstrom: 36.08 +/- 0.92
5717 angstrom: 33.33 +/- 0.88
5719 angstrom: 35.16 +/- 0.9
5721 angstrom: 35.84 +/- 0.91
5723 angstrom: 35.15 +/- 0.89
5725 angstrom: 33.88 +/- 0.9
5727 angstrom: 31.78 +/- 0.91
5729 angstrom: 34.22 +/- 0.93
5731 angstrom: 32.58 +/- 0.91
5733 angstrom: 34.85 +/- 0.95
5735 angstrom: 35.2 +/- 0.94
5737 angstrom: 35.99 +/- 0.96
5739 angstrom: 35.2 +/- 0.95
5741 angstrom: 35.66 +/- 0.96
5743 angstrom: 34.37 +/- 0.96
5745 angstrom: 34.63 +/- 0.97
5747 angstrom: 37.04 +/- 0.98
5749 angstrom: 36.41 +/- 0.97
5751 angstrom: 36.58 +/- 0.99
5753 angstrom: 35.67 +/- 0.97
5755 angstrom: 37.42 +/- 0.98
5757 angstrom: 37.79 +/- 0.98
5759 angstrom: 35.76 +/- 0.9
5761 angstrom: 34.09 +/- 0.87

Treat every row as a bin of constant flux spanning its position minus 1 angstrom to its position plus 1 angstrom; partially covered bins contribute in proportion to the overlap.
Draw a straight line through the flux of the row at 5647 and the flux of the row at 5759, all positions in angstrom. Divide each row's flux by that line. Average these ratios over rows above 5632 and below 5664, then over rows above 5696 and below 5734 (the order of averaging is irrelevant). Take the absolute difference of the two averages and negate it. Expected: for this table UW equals -0.021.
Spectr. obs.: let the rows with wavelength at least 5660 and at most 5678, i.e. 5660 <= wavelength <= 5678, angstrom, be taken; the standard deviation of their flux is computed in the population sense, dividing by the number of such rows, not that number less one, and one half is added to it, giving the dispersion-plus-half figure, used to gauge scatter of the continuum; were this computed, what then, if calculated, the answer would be 2.00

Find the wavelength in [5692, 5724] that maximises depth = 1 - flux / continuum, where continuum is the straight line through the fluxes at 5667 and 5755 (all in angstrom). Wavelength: 5695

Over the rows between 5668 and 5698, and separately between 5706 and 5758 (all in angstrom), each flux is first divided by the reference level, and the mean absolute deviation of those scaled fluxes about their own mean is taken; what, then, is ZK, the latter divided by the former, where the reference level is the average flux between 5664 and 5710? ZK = 0.756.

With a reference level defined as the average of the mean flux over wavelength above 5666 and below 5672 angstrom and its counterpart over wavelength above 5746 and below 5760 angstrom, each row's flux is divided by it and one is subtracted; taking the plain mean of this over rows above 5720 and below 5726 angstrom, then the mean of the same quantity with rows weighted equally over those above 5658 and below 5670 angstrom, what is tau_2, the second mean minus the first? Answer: -0.13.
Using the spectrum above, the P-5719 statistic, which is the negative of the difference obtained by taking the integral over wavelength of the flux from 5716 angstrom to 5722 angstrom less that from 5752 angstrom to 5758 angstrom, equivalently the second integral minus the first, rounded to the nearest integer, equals 13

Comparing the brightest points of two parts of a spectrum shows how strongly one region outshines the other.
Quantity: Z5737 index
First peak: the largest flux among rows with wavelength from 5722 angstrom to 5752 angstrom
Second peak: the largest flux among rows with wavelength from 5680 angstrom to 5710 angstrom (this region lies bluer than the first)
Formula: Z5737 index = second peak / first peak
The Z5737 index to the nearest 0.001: 0.963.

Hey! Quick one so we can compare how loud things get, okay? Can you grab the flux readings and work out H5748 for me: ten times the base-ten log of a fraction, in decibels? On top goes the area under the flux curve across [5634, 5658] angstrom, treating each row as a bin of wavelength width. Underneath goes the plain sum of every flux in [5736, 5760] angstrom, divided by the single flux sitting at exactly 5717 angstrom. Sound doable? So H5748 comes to 17.6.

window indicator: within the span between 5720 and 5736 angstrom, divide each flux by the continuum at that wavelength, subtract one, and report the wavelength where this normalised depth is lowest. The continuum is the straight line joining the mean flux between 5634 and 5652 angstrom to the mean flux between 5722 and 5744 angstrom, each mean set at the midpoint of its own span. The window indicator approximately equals 5727 angstrom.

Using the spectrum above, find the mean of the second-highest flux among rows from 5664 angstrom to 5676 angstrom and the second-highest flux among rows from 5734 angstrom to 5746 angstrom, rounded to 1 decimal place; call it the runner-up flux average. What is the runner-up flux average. 33.6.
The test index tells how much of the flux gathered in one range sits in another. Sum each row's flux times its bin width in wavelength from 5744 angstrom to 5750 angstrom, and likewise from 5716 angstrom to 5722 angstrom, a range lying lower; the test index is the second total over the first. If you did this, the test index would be 0.97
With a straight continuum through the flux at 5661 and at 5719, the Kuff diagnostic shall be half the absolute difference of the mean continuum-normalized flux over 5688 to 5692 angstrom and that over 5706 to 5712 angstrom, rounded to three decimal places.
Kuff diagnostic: 0.023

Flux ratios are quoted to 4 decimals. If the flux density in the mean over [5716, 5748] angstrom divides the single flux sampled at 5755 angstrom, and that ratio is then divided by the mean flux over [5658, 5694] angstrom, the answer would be 0.0344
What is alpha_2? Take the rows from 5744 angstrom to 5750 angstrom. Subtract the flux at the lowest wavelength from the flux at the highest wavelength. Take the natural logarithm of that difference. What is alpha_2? 0.58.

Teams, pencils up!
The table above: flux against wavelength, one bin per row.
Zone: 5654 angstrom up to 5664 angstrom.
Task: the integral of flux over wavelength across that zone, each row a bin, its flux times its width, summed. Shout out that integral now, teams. 312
